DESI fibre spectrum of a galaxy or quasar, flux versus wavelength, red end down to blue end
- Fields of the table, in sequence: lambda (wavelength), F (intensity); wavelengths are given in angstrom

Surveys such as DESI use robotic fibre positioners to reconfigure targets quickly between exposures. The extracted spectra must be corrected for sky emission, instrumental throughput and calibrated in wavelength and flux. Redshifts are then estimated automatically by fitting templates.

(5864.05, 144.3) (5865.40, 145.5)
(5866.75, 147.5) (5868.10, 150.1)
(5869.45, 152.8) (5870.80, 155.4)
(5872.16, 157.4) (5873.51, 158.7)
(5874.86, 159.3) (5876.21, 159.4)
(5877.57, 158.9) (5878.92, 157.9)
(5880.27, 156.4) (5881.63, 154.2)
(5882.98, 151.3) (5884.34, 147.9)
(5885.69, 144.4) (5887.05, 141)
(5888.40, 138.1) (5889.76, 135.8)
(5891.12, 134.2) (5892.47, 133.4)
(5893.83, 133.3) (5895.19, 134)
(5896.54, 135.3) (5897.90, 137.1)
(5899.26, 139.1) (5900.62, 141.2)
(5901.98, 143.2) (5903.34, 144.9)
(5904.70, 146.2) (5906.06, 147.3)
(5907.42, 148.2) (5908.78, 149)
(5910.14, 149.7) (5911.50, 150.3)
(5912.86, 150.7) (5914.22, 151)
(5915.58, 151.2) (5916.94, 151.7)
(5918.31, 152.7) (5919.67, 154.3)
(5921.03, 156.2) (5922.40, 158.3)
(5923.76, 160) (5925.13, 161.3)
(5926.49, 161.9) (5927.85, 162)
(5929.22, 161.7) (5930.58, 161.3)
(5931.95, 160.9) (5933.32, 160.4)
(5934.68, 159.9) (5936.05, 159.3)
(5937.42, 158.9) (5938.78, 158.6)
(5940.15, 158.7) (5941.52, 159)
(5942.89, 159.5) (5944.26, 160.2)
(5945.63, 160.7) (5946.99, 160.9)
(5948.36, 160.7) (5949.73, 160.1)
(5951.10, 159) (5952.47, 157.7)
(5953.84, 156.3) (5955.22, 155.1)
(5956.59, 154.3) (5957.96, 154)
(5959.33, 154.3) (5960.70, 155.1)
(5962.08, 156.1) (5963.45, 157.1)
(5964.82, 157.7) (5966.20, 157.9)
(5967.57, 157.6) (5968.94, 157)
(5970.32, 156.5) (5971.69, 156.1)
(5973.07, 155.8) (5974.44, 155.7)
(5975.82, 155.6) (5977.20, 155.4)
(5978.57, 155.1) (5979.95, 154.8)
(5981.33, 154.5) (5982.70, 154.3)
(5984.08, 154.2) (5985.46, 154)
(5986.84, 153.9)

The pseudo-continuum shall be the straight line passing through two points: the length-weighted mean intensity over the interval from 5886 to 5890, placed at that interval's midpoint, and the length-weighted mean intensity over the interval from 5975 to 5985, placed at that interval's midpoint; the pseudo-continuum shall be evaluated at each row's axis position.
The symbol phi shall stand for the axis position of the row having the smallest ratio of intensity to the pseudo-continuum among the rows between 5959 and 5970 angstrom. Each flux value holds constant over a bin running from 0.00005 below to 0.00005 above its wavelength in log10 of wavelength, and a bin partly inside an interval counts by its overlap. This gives 5959.33 angstrom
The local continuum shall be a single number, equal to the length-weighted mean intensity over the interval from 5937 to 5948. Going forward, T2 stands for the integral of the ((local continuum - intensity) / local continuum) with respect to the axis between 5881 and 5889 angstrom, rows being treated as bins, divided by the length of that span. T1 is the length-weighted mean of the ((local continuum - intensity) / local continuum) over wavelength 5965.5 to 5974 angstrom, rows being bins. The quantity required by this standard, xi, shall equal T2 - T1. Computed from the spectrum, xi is 0.07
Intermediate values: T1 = 0.018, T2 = 0.085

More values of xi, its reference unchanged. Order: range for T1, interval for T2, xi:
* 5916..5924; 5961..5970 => -0.01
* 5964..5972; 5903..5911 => 0.06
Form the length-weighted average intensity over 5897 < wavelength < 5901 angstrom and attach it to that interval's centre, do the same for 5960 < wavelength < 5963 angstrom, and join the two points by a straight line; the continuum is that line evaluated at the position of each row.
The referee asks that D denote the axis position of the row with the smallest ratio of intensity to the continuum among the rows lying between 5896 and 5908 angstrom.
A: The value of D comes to 5896.54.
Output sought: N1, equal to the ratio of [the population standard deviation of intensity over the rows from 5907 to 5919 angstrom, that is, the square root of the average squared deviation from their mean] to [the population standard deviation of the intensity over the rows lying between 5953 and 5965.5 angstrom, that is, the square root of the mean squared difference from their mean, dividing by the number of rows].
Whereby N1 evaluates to 1.1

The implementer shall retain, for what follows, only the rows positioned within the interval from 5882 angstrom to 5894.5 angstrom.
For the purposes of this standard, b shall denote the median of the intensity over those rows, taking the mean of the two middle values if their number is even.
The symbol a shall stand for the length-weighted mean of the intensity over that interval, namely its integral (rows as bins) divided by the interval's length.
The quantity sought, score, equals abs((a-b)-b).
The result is 136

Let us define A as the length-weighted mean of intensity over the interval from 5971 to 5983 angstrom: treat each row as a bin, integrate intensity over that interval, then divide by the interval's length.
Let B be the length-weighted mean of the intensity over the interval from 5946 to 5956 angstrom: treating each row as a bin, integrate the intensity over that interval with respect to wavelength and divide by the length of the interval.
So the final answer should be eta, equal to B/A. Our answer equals 1.02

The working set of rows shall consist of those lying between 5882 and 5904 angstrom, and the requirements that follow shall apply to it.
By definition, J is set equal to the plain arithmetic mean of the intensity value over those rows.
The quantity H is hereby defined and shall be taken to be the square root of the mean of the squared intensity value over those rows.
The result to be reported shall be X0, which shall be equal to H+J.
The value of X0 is 279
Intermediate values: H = 140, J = 140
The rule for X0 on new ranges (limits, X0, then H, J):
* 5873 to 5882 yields 316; 158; 158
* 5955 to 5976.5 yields 312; 156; 156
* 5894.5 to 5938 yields 304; 152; 152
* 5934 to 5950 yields 319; 160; 160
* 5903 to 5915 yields 297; 149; 149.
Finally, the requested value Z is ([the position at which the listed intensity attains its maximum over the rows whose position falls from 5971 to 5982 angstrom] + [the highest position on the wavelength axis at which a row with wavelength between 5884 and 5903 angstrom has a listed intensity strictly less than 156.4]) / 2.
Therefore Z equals 5936.8 angstrom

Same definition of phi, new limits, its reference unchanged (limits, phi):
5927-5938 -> 5937.42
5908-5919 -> 5908.78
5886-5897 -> 5893.83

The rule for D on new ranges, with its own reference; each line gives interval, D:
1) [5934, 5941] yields 5940.15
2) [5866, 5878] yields 5866.75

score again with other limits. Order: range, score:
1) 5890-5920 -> 149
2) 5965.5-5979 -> 156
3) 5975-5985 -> 155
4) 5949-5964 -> 156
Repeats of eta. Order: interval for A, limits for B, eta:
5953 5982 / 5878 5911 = 0.92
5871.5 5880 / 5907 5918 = 0.95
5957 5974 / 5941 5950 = 1.03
